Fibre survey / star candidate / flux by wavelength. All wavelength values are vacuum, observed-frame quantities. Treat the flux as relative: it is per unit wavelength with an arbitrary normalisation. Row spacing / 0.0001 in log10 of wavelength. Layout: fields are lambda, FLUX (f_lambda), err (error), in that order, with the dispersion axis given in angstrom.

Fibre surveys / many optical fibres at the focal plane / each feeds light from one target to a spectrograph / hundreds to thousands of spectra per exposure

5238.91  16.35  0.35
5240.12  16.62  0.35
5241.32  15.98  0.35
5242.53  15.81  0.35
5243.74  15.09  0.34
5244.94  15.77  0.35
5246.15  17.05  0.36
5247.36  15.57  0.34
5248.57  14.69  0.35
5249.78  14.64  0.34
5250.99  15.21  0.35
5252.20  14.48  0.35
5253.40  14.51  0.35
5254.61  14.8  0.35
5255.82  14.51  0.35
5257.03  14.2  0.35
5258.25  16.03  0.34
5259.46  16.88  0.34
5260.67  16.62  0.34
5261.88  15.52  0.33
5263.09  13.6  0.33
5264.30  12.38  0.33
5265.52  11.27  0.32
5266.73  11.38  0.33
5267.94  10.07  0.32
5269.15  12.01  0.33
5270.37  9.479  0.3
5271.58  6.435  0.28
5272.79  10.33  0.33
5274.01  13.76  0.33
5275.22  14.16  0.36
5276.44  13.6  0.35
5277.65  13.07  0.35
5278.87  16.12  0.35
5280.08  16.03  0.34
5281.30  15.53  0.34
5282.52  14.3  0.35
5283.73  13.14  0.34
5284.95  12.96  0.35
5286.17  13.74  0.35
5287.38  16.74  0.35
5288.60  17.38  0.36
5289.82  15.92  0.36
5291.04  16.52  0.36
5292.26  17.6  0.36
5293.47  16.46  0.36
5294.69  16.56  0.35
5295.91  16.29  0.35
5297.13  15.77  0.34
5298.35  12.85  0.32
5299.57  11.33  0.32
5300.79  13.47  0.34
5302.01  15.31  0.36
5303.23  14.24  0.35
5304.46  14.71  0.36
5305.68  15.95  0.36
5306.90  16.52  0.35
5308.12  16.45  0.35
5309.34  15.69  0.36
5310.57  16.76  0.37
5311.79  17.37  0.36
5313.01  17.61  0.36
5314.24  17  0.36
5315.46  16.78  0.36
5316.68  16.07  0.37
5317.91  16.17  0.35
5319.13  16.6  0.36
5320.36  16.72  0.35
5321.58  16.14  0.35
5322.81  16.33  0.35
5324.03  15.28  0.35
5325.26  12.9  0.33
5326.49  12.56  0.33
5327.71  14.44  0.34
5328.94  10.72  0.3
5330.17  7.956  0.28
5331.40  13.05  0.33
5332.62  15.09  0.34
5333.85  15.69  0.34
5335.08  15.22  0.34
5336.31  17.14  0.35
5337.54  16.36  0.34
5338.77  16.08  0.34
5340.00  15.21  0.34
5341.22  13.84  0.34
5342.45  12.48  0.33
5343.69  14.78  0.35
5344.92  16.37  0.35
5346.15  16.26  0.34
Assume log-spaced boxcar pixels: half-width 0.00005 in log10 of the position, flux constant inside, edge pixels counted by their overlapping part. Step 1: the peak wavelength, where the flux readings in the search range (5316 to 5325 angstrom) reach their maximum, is 5320.36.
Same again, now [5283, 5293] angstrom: 5292.26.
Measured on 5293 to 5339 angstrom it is 5313.01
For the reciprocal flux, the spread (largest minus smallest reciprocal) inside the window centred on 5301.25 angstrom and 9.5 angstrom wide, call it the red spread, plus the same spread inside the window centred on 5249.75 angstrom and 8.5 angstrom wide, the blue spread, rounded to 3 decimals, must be 0.036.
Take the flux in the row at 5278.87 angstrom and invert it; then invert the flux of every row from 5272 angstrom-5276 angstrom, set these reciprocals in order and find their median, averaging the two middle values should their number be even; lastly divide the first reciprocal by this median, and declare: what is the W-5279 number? 0.85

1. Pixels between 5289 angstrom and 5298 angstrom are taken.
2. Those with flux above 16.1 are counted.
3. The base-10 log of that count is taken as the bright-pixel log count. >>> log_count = 0.70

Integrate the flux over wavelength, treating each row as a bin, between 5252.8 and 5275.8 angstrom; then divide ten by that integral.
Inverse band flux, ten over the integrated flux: 0.033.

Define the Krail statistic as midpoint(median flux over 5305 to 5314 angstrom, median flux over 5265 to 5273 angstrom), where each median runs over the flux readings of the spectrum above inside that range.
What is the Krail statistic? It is 13.4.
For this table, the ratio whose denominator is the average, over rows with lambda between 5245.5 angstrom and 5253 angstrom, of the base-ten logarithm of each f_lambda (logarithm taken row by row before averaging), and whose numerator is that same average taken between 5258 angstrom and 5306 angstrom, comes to 0.97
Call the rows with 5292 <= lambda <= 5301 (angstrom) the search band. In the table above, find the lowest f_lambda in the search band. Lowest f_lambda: 11.33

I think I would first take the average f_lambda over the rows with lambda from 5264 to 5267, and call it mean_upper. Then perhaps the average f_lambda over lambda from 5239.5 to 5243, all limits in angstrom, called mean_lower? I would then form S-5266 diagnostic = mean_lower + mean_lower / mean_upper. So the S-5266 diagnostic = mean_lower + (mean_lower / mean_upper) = 18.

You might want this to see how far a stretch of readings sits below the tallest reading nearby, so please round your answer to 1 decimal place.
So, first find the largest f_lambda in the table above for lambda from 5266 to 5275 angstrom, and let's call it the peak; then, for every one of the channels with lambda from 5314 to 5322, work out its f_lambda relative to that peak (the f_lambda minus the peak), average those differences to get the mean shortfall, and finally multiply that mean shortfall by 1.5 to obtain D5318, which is 4.1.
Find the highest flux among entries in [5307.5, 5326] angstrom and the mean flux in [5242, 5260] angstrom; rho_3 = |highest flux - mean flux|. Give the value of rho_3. 2.3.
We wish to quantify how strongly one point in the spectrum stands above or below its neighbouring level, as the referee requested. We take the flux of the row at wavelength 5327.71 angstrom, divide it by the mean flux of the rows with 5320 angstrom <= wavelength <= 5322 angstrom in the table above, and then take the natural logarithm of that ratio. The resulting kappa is -0.13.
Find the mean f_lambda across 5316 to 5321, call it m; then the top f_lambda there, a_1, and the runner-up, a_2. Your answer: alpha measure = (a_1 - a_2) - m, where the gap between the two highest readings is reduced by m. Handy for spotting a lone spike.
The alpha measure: -16.3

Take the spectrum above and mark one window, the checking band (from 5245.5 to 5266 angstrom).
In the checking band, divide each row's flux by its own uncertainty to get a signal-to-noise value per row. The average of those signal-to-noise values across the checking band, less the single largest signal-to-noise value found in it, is -6.4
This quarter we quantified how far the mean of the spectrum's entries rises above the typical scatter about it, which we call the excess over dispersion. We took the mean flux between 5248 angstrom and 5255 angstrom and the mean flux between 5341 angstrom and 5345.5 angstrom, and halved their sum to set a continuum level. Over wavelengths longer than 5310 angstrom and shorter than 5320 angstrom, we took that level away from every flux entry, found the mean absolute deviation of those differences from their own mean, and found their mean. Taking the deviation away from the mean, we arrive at 2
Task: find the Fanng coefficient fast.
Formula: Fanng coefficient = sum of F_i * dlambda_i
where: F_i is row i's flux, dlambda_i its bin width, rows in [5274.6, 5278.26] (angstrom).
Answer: 50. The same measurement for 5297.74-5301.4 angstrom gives 46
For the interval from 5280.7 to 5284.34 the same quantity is 52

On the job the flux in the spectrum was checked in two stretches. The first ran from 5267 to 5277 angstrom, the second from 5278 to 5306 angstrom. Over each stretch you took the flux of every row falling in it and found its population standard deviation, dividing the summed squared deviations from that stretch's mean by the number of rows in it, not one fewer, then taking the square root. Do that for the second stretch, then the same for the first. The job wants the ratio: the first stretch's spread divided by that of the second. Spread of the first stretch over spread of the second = 1.5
